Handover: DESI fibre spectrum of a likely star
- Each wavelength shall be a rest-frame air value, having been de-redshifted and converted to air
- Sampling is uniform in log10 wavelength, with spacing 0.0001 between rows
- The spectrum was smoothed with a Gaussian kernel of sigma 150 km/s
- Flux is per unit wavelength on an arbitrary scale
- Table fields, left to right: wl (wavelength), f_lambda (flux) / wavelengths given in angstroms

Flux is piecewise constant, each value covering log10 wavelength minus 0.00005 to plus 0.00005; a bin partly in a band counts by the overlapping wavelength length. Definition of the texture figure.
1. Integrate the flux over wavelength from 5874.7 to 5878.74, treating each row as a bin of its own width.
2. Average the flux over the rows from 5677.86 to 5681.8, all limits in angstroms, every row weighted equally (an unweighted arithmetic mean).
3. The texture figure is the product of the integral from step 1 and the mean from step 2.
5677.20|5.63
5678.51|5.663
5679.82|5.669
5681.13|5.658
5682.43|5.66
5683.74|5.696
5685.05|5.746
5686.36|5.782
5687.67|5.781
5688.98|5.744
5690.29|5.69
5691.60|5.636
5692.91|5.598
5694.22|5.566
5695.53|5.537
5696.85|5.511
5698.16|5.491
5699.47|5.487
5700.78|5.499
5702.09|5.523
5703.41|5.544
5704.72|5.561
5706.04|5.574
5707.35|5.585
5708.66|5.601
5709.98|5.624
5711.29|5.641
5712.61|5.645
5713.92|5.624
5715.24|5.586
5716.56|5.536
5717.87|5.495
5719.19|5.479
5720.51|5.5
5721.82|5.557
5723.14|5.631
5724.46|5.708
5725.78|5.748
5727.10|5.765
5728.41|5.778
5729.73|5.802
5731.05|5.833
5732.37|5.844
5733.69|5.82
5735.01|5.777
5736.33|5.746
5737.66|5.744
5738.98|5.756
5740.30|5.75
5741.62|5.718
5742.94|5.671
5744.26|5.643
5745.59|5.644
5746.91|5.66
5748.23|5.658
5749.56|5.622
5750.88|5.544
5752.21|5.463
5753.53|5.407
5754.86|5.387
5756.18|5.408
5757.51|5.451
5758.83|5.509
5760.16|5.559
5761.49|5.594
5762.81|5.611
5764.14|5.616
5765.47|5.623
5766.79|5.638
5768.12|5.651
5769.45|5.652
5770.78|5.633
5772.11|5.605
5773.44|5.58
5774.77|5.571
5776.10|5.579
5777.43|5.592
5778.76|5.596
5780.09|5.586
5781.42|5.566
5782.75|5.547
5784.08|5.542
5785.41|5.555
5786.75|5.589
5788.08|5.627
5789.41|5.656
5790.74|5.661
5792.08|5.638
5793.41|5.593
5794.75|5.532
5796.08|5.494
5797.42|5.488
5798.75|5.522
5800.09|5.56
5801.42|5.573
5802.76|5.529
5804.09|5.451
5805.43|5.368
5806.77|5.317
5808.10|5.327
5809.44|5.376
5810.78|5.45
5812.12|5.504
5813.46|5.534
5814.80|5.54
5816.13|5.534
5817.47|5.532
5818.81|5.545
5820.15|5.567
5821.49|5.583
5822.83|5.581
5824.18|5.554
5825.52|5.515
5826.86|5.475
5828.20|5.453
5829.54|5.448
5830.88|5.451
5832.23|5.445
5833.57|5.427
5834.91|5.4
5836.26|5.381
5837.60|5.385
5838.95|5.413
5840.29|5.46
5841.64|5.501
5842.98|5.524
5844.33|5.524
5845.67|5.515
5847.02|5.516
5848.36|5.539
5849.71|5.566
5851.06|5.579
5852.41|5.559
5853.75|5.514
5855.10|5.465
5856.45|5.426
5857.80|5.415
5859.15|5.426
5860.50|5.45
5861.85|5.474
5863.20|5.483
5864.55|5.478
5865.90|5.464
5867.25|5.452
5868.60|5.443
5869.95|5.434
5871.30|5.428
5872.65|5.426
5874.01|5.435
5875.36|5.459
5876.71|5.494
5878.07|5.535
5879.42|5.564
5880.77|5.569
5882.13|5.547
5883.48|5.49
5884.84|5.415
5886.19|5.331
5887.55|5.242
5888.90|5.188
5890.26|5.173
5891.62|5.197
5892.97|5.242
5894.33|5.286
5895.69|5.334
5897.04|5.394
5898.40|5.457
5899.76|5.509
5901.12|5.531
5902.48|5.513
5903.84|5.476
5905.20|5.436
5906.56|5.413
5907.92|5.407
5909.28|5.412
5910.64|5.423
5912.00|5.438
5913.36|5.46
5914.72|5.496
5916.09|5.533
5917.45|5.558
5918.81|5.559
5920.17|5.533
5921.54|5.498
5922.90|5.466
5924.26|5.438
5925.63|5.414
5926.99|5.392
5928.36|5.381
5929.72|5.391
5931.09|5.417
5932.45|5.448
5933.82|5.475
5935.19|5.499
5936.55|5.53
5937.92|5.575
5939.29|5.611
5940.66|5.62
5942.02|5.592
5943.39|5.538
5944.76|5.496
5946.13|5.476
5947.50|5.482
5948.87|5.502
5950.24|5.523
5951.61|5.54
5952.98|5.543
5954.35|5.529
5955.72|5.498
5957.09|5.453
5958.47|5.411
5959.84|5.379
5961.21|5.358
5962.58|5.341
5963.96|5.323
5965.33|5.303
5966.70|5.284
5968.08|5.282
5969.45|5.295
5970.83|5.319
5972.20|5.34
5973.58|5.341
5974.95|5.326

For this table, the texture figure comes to 126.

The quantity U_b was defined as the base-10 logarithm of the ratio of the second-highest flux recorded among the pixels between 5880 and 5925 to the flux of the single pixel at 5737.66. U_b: -0.014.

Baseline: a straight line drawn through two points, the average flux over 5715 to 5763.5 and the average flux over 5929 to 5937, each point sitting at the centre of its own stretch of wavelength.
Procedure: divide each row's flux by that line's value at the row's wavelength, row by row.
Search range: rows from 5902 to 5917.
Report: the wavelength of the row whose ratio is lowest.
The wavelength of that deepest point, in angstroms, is 5907.92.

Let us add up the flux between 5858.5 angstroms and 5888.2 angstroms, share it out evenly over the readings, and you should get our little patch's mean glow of 5.46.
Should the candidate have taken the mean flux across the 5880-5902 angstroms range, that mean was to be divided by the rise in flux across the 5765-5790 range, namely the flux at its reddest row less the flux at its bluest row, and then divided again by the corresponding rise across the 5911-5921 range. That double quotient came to 1713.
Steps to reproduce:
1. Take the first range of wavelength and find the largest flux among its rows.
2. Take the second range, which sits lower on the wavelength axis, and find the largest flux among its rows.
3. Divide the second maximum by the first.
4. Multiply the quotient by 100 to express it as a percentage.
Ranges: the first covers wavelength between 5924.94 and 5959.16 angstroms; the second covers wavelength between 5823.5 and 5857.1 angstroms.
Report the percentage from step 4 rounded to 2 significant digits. 99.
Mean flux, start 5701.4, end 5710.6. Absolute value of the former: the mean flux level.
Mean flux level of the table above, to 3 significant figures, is 5.57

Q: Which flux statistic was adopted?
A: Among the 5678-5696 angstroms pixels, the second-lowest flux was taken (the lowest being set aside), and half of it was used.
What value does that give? 2.78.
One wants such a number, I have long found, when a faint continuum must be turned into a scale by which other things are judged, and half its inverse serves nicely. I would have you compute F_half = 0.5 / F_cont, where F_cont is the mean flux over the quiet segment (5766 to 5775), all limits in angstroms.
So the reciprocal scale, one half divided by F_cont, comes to 0.0890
